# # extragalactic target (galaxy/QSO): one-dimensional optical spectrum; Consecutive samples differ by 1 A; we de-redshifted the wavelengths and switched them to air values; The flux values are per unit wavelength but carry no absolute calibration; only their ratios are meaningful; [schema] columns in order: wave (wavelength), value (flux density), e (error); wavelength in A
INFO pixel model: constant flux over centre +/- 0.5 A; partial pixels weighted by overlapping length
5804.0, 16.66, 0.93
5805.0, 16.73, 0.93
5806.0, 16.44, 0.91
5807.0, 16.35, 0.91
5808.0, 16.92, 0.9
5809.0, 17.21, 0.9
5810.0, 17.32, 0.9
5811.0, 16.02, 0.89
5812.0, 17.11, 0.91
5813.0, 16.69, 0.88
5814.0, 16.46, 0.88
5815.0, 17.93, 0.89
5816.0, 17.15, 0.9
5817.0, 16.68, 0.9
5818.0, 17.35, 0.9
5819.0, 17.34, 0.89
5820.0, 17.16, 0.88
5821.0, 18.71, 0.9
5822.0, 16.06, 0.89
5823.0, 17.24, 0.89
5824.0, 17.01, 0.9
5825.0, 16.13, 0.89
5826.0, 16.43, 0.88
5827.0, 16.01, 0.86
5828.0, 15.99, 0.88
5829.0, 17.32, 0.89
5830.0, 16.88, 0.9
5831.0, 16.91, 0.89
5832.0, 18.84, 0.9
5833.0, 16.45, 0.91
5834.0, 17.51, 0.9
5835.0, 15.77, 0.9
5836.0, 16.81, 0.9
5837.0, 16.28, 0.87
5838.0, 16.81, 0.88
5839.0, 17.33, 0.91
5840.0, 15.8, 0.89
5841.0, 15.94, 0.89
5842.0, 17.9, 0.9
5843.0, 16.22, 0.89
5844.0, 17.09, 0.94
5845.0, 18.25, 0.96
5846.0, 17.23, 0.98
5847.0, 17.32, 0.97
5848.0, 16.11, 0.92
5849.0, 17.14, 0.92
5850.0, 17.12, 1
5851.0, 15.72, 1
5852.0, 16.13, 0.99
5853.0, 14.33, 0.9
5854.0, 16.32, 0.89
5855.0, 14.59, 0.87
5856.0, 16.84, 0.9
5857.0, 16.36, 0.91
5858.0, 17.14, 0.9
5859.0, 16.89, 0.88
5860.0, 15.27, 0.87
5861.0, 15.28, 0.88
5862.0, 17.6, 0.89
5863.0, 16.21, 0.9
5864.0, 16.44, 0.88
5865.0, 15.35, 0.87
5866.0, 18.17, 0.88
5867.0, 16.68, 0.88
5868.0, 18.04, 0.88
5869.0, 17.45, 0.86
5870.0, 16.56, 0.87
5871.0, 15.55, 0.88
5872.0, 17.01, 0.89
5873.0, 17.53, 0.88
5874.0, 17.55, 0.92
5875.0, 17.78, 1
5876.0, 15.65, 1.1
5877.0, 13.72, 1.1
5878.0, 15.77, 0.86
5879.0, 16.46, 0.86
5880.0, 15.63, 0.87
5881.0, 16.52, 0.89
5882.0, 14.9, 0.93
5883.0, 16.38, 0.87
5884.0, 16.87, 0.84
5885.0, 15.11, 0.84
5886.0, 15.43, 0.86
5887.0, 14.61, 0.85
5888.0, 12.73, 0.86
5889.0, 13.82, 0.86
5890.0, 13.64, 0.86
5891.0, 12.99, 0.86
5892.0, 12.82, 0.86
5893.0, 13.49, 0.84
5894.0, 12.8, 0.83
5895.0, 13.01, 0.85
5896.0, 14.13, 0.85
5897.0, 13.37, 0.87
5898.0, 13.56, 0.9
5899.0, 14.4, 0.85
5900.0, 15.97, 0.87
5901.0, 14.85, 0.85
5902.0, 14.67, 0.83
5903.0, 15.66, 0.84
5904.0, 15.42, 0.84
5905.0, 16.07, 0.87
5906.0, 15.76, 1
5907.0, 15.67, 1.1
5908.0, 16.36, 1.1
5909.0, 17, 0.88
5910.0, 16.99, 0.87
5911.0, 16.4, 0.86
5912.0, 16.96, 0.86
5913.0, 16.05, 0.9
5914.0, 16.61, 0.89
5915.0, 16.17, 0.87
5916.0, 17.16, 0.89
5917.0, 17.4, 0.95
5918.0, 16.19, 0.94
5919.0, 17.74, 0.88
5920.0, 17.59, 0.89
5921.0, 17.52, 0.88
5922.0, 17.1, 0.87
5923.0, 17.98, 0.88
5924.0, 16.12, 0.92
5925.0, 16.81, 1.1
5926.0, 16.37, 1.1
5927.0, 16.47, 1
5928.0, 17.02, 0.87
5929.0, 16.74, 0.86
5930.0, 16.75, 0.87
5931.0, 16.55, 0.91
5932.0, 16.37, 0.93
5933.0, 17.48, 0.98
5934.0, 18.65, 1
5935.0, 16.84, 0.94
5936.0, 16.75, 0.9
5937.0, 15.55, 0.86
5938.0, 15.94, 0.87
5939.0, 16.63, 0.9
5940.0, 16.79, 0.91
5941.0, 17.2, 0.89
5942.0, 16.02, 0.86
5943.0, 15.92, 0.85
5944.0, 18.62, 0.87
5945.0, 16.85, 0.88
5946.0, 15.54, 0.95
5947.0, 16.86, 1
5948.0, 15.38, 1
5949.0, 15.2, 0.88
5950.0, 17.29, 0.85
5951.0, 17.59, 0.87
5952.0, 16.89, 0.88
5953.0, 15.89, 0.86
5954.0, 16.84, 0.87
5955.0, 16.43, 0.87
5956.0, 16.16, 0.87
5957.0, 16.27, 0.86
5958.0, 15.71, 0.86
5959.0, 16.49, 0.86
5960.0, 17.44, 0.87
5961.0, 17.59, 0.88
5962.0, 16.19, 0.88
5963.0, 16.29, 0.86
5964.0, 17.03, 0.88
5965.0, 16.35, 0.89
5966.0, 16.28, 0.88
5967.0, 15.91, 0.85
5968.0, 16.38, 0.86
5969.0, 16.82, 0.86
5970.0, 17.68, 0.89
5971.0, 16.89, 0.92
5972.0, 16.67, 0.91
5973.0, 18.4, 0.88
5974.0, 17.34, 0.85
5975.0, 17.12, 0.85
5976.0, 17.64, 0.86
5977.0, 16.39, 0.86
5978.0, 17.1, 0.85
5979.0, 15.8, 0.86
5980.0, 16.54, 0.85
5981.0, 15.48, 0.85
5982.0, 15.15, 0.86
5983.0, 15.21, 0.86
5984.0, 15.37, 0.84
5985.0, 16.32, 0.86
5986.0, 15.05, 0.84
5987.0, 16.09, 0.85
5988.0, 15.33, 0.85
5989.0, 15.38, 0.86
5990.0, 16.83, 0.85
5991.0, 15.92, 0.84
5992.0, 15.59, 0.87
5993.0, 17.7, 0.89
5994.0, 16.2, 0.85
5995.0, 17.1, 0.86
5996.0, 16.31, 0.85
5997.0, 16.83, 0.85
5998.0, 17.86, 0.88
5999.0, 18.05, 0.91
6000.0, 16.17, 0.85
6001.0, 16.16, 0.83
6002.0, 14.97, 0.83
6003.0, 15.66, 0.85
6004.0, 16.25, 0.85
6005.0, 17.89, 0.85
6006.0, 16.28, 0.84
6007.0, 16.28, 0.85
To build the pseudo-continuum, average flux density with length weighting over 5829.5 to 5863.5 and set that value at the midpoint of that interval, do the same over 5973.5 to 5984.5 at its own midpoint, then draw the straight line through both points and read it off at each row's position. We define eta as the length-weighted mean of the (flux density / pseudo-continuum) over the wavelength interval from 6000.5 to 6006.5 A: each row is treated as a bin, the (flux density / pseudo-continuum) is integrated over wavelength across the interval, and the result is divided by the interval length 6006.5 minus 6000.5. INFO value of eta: 1.00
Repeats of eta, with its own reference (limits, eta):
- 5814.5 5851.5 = 1.02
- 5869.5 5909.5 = 0.92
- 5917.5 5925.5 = 1.04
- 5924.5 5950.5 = 1.02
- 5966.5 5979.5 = 1.04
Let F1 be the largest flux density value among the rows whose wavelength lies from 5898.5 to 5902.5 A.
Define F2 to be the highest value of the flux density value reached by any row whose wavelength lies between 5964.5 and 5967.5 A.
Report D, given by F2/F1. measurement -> 1.02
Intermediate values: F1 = 15.97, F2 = 16.35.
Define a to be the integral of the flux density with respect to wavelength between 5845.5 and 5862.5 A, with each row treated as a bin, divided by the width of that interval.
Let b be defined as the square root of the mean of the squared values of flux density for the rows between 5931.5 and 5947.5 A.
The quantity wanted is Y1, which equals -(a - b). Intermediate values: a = 16.3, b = 16.8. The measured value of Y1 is 0.5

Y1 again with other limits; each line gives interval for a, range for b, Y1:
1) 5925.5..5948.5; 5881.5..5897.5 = -2.5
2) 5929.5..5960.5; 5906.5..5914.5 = -0.1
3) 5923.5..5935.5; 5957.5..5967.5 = -0.3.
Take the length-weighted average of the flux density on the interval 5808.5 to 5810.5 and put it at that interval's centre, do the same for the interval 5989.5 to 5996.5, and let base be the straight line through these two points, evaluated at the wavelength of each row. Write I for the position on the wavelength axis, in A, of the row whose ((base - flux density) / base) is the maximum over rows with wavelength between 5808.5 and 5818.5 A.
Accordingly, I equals 5811.0 A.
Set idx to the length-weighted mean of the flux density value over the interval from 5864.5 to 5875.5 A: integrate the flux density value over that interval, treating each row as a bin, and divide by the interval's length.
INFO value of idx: 17.1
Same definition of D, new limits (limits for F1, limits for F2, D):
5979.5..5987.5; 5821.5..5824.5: 1.04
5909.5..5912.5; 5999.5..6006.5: 1.05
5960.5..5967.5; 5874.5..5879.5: 1.01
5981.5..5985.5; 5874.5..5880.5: 1.09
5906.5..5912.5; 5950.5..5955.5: 1.03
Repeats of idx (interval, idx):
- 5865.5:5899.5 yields 15.3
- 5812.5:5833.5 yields 17.0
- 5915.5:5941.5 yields 16.9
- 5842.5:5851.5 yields 16.9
